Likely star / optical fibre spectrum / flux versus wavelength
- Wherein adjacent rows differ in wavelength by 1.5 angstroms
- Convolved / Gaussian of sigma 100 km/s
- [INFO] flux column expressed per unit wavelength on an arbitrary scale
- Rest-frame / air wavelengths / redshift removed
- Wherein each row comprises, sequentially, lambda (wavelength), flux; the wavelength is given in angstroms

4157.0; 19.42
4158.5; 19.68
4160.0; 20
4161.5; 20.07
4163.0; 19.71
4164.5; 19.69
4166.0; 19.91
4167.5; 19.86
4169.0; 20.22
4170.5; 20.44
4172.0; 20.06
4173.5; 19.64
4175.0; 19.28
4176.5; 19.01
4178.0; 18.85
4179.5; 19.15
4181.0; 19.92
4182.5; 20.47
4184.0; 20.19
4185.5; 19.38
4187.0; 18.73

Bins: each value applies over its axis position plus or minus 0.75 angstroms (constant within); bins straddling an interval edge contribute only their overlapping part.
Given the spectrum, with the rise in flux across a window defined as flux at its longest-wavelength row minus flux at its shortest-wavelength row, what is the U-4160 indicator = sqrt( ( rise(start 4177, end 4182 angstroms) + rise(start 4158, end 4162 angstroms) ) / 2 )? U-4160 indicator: 0.9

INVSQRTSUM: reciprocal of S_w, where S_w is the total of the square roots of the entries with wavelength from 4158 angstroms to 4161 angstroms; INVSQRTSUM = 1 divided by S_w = 0.11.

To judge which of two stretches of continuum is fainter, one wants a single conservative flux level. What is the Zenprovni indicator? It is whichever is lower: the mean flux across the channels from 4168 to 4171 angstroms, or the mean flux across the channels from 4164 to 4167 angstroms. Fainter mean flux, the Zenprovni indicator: 19.8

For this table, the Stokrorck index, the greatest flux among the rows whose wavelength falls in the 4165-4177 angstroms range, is 20.44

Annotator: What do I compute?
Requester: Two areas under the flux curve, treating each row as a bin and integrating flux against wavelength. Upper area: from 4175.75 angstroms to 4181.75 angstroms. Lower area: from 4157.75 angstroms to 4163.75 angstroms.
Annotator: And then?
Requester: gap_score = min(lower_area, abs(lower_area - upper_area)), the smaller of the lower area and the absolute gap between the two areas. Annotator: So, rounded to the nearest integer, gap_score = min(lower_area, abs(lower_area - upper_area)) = 4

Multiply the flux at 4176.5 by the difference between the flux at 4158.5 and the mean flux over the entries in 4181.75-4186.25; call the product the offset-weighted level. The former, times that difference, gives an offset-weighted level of -6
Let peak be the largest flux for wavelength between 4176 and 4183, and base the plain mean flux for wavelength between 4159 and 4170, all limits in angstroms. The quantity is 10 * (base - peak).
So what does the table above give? -5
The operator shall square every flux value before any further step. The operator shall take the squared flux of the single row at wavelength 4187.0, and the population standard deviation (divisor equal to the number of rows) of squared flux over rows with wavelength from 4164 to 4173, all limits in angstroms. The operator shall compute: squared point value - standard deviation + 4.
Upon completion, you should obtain 345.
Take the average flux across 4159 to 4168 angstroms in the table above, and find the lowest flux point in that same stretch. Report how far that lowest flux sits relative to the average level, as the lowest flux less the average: -0.18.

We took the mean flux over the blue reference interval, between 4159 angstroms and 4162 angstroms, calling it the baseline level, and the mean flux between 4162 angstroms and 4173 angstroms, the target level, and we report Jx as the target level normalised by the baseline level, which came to 1.00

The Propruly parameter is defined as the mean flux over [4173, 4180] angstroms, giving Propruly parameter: 19.2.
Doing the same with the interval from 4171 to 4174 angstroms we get 19.9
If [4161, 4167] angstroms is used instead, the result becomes 19.8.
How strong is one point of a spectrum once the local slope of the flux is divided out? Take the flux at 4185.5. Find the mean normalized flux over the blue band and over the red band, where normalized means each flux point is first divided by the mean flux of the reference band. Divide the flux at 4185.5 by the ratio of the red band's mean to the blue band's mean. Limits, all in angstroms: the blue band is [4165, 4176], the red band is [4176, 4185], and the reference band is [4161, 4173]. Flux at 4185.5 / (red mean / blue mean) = 19.7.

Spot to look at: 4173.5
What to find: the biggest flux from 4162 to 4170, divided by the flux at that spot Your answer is 1.03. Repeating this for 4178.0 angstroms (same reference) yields 1.07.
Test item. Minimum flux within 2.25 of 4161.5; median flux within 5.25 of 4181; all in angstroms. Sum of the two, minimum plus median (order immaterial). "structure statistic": 39.09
